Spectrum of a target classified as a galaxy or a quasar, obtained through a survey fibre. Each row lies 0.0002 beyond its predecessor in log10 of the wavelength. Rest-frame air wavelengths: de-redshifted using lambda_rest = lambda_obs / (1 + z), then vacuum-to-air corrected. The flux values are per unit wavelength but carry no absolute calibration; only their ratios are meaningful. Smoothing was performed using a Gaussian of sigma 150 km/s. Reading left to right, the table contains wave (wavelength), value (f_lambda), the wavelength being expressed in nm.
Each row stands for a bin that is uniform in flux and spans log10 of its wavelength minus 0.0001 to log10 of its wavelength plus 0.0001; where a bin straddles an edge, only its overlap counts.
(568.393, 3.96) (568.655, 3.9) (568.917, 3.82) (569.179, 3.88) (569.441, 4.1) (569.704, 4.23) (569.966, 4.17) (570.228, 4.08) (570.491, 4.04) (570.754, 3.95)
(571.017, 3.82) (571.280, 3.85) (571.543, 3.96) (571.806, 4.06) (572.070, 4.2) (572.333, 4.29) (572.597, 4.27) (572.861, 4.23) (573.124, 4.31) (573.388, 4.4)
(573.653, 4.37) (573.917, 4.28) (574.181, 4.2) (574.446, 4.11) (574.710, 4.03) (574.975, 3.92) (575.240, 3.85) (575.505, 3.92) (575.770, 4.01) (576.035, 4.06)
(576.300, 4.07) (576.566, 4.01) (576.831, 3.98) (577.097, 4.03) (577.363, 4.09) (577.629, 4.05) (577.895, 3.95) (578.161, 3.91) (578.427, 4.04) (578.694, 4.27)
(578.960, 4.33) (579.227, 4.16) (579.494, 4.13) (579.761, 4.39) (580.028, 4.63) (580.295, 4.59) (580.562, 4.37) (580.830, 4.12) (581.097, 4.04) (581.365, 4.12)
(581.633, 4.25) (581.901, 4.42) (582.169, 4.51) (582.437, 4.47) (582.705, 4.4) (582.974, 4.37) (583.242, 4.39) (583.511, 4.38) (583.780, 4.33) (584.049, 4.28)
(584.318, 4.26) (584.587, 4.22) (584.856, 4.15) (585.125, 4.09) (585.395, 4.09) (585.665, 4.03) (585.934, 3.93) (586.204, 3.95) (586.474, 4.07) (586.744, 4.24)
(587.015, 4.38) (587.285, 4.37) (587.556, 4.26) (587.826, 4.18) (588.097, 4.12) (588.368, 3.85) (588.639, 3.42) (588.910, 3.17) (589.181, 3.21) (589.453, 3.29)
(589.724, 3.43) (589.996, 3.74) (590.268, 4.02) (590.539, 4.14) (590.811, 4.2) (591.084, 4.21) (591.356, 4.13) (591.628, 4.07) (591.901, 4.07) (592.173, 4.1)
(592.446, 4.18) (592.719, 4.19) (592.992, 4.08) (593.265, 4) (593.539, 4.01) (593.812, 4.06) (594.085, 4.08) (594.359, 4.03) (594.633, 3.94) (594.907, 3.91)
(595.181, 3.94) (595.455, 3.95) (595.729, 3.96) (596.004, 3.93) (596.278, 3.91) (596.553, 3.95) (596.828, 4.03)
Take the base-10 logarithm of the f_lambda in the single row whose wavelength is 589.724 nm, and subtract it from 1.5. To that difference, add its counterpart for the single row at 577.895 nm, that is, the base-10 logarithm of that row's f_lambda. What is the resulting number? 1.56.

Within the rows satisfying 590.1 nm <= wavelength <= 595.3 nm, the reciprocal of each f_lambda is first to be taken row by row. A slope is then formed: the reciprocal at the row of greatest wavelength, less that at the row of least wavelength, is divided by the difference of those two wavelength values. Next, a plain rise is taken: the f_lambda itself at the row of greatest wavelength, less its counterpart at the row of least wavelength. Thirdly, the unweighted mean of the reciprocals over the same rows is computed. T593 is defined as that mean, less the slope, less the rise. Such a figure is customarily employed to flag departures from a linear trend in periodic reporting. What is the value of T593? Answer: 0.32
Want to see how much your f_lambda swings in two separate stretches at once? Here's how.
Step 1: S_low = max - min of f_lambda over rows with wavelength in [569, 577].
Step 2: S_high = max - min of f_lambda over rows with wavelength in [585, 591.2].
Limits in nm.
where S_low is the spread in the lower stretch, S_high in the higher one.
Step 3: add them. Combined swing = 1.8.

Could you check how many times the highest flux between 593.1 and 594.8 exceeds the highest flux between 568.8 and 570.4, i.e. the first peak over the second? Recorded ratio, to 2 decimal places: 0.96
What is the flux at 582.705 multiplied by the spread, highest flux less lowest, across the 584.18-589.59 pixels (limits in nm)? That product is 5.3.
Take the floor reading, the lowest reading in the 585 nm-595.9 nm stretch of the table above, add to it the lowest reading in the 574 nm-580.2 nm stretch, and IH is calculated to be 7.02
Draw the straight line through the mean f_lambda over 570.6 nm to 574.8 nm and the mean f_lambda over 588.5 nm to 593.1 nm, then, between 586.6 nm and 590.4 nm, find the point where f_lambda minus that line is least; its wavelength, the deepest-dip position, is 588.910 nm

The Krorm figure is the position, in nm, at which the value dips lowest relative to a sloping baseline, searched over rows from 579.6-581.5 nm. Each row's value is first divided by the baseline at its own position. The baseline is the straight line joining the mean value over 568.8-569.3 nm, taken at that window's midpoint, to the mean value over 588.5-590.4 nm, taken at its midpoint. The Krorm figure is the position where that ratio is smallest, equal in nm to 581.097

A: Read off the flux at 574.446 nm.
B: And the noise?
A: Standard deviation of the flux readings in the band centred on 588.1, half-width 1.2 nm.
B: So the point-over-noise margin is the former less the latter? 3.6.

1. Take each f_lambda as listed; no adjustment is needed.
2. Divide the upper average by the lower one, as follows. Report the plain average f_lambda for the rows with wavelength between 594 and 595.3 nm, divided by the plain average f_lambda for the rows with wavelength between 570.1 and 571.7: 1.01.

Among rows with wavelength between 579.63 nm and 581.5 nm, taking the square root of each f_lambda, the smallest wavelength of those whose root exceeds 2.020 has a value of 579.761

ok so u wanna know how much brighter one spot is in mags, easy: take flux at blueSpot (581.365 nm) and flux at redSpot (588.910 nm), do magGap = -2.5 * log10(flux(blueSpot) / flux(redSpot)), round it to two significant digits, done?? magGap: -0.28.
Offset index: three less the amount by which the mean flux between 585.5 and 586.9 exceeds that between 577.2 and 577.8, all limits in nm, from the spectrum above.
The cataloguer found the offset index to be 3.0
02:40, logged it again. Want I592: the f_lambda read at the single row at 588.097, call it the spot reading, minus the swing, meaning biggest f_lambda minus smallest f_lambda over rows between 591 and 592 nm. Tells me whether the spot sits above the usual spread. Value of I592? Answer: 3.98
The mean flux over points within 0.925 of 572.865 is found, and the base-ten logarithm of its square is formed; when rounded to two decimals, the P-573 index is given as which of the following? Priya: 1.27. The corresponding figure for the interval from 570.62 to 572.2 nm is 1.20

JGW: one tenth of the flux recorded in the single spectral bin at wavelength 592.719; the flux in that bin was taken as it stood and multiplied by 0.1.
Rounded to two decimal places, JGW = 0.42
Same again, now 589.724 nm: 0.34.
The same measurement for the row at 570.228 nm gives 0.41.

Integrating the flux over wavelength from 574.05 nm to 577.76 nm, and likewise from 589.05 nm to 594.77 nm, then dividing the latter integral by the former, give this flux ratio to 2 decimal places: 1.52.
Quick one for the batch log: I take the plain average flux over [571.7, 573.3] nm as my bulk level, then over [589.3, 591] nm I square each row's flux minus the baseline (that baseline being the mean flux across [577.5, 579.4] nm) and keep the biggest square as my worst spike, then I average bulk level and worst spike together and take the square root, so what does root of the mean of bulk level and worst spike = 1.56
